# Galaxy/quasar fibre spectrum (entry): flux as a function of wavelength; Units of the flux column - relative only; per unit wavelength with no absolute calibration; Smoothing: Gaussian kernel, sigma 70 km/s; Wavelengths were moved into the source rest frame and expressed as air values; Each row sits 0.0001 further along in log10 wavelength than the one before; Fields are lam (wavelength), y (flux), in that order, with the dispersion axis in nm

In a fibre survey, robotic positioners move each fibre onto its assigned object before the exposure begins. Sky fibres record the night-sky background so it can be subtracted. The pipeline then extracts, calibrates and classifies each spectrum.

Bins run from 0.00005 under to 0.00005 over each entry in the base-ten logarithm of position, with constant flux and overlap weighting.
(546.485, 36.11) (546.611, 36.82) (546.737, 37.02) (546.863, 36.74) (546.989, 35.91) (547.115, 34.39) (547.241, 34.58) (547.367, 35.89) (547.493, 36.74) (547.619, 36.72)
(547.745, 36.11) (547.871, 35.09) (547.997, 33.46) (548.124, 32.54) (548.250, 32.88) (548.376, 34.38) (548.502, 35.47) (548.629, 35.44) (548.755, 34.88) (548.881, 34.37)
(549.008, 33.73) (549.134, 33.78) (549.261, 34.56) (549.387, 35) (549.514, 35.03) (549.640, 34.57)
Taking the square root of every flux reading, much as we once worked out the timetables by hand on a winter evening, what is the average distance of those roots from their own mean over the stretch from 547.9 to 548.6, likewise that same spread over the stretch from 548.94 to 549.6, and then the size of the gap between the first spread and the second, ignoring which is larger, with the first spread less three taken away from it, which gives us 2.95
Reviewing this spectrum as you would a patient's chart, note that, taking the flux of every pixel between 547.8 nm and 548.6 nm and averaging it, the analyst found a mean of 34.0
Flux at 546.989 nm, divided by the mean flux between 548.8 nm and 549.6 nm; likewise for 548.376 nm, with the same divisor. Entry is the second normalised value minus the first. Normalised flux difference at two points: -0.04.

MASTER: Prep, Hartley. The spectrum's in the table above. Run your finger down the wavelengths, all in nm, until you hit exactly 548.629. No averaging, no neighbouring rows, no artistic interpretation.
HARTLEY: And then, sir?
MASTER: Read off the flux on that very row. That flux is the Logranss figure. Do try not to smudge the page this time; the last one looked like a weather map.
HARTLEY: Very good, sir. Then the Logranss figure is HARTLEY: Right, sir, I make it 35.44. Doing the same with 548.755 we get 34.88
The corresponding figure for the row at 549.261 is 34.56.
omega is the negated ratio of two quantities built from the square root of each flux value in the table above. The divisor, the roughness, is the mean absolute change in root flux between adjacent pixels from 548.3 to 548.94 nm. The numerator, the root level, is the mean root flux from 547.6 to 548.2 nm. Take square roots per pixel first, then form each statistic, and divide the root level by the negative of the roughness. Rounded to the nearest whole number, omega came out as -127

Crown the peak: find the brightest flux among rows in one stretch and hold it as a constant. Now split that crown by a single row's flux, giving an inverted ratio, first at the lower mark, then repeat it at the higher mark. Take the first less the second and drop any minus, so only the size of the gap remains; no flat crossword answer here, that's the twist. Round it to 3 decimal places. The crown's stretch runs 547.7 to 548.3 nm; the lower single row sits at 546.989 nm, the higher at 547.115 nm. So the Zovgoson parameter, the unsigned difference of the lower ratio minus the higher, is 0.044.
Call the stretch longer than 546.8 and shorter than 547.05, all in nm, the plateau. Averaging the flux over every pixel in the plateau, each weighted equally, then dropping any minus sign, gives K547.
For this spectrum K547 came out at 36.3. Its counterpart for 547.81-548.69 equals 34.2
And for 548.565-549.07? 34.6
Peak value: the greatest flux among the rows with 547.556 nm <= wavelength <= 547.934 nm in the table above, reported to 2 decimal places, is 36.72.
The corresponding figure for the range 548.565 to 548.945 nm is 35.44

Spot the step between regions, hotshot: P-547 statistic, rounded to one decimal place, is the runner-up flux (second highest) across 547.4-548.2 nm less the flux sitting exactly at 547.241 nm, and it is 2.1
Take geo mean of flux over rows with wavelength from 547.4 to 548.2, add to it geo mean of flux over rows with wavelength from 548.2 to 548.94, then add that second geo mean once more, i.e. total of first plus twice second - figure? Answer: 104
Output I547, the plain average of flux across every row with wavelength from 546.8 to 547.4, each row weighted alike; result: 35.5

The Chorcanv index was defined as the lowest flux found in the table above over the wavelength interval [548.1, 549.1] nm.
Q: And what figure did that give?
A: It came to 32.54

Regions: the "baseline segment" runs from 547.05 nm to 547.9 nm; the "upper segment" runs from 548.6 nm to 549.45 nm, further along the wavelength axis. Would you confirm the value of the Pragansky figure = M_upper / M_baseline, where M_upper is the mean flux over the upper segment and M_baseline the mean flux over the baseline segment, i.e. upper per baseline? 0.97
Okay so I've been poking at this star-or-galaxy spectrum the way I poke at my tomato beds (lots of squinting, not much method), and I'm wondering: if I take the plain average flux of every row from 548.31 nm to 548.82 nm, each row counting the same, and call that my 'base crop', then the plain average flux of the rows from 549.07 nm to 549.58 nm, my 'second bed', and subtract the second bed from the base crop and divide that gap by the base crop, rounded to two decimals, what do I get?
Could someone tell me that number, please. 0.01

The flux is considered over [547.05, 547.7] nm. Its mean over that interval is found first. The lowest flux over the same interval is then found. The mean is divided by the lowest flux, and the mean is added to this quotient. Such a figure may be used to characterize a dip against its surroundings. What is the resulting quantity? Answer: 36.7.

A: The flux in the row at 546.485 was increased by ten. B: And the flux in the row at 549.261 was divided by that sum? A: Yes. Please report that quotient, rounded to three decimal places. 0.750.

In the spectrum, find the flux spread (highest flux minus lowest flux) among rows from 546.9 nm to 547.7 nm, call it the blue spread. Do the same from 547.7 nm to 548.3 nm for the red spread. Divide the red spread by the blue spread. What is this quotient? 1.5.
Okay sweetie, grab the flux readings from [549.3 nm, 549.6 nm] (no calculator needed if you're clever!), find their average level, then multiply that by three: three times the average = 105.0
